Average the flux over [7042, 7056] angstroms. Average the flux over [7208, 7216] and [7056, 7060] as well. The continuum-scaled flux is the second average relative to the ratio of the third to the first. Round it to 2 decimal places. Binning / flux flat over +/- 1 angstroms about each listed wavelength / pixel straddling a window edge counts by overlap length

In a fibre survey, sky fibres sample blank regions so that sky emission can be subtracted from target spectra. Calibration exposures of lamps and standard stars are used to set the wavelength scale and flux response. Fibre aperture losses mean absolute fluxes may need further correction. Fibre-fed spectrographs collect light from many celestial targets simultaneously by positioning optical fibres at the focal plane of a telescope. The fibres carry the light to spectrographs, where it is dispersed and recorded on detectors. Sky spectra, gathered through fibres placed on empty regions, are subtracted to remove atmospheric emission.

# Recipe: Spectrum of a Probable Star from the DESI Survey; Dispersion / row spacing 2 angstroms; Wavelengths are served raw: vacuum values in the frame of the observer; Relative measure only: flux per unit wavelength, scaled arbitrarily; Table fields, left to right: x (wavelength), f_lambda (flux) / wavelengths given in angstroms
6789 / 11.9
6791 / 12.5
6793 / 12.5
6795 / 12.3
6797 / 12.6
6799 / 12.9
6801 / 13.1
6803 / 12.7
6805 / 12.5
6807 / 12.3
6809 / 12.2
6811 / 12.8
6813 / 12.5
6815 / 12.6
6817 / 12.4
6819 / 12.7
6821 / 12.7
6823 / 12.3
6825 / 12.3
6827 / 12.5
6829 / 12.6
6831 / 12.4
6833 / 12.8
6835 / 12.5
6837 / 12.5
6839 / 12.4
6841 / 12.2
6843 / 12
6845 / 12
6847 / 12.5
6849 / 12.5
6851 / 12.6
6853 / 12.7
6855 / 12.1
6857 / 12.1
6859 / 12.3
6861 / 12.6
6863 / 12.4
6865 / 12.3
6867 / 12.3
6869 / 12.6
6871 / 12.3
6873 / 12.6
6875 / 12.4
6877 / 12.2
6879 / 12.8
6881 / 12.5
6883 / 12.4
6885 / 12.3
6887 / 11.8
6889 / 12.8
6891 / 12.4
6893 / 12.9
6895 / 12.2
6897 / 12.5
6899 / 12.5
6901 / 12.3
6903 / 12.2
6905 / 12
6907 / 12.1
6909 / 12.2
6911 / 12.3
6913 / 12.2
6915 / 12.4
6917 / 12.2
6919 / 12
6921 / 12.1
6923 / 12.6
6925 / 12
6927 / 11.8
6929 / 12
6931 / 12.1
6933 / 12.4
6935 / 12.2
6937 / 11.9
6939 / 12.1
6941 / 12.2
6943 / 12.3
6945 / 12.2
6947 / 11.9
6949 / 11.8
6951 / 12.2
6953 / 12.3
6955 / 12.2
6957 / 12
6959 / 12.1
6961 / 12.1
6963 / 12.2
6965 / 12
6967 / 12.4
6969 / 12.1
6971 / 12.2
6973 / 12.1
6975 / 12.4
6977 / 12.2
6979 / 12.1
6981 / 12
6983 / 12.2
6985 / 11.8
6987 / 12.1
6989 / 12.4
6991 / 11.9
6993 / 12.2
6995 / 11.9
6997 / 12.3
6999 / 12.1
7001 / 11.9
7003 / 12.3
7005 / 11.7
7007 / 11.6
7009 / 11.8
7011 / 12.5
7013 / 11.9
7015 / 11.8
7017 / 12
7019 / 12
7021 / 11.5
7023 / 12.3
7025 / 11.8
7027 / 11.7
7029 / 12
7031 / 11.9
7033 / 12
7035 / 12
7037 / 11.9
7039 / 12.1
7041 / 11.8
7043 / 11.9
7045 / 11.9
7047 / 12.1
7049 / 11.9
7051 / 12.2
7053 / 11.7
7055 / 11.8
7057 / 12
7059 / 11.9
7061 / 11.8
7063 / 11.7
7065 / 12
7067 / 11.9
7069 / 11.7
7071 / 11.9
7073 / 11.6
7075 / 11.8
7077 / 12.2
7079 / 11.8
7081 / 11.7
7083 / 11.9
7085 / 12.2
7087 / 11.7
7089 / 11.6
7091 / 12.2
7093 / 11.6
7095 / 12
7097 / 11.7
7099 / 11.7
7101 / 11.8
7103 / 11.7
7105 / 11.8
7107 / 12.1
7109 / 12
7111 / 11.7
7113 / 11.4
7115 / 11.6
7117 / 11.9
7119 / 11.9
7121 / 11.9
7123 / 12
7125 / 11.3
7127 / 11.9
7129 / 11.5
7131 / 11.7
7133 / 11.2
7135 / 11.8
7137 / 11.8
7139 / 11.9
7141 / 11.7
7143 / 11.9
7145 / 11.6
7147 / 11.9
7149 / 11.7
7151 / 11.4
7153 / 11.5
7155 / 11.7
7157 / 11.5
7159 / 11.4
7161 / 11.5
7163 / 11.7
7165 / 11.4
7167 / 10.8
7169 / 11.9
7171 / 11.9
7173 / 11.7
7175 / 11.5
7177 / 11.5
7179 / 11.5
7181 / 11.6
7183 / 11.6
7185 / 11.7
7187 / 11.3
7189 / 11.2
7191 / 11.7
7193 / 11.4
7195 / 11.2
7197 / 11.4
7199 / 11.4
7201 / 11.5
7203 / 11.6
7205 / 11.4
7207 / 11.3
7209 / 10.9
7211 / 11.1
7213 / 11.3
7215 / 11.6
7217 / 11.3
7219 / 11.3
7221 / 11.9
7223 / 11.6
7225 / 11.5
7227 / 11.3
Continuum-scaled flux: 11.20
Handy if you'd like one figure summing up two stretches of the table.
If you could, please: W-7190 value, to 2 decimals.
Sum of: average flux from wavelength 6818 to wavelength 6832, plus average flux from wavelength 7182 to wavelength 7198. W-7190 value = 23.94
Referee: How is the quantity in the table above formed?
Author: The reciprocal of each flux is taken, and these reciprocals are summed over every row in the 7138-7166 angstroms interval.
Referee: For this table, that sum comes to 1.20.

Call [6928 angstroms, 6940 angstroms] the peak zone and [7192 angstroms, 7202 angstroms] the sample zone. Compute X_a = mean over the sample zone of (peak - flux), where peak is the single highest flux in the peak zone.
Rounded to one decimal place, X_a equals 1.0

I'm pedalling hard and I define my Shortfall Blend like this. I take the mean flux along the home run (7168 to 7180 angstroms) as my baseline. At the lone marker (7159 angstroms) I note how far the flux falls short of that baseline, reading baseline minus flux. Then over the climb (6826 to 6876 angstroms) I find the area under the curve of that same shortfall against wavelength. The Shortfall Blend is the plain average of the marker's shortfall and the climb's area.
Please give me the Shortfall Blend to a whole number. -18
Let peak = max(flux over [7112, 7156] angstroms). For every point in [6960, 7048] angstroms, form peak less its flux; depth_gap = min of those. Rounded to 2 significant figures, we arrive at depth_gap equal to -0.50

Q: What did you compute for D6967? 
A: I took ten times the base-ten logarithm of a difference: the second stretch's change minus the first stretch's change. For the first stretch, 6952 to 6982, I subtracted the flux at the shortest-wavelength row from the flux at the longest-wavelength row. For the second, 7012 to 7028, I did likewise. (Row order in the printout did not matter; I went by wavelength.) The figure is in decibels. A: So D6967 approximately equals -10.0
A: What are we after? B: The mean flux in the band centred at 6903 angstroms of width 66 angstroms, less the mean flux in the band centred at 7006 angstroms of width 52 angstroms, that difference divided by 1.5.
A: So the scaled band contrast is 0.21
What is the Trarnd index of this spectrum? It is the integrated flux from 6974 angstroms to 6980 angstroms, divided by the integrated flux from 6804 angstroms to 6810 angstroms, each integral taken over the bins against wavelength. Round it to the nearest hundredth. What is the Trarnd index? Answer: 0.99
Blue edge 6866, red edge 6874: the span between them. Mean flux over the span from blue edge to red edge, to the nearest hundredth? 12.45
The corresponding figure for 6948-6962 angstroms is 12.10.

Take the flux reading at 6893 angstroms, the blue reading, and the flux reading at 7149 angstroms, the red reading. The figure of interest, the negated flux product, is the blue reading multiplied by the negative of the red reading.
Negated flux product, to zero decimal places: -151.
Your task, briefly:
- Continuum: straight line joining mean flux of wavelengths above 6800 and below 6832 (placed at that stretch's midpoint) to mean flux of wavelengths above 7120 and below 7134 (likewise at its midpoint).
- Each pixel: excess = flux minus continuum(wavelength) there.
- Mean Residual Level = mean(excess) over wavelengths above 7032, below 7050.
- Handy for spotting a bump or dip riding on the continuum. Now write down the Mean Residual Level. 0.065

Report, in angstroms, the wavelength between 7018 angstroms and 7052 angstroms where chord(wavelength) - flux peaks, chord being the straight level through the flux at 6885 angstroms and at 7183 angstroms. 7021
